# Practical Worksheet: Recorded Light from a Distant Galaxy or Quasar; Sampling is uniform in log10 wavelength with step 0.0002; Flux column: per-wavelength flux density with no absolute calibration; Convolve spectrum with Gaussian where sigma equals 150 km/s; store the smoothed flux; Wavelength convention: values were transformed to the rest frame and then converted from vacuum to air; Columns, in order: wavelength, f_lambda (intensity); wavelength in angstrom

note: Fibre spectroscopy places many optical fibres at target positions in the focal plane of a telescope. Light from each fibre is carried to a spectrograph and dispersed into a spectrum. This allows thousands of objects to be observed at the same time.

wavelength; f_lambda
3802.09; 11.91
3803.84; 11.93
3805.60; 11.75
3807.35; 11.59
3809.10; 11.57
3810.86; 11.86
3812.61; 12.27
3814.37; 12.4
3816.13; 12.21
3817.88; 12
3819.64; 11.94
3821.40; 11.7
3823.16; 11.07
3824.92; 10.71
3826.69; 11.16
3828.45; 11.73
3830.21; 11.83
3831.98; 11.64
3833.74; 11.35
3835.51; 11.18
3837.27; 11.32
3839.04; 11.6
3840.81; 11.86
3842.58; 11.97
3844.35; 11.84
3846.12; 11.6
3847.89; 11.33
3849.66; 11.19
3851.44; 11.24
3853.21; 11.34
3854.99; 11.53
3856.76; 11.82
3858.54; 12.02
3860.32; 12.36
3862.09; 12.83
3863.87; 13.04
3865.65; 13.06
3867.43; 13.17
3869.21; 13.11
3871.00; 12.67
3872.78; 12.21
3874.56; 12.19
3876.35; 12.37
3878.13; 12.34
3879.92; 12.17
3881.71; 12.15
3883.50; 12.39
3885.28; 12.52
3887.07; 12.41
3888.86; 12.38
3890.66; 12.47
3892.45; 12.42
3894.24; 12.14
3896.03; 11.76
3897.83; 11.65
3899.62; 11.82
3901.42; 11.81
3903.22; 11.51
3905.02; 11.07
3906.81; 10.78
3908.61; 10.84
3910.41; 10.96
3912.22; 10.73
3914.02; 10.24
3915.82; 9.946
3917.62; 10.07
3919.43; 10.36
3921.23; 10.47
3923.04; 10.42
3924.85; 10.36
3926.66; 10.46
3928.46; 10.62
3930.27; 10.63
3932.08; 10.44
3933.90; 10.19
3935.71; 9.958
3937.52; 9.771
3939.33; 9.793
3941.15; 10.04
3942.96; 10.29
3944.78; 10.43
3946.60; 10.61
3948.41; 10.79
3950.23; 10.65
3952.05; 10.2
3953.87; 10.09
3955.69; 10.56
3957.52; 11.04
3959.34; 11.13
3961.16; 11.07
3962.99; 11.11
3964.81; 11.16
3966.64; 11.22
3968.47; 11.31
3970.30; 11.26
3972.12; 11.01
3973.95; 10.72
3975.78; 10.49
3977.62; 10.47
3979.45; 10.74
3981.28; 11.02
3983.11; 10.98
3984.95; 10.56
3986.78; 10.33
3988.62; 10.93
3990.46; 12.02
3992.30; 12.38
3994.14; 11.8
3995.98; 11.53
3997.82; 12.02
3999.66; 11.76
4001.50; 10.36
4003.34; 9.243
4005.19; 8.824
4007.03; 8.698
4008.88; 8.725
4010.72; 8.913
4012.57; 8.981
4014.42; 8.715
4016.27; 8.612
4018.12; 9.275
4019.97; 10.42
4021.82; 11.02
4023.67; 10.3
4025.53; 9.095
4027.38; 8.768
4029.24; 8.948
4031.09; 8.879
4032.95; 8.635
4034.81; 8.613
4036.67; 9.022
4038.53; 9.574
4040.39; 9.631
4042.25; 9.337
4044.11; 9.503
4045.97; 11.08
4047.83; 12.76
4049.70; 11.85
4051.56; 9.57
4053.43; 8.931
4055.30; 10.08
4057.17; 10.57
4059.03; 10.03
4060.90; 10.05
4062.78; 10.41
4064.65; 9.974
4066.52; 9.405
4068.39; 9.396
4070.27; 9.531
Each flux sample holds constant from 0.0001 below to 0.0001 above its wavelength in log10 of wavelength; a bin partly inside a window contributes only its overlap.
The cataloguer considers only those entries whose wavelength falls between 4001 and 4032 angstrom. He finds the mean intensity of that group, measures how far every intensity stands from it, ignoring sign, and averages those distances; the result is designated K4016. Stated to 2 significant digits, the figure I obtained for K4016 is 0.59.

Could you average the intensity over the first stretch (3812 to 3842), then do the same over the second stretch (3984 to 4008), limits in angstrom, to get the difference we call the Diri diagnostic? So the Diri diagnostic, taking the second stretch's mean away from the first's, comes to 0.84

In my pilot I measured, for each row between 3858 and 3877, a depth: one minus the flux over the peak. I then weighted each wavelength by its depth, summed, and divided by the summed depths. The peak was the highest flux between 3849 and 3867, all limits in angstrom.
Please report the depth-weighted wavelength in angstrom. 3868.0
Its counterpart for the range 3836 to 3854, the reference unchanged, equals 3845.7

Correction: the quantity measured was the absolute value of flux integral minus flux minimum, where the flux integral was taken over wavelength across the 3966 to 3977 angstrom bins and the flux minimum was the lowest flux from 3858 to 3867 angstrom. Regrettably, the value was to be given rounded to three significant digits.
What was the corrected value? 109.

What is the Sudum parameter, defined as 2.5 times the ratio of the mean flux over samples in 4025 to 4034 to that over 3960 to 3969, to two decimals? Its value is 1.98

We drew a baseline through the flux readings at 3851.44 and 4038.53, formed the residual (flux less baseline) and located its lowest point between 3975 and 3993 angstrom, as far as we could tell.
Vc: 3986.78 angstrom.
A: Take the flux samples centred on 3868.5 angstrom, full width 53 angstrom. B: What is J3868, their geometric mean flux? 12.2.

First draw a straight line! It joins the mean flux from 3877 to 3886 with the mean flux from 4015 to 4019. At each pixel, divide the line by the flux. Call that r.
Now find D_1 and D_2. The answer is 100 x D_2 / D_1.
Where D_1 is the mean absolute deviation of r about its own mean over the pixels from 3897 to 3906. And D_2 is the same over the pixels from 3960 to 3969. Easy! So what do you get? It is 69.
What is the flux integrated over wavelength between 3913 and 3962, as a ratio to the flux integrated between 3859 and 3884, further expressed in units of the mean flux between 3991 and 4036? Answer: 0.17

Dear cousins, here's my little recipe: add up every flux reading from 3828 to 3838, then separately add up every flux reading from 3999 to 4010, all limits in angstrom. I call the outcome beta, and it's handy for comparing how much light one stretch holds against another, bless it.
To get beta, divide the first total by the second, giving 1.2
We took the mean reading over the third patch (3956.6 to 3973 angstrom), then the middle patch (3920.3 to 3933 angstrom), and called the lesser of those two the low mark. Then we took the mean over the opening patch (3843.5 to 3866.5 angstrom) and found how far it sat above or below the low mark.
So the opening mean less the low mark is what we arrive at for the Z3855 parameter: 1.5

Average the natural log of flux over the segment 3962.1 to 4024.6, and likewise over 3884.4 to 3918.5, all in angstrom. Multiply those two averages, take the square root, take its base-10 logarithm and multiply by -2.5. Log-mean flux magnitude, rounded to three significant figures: -0.946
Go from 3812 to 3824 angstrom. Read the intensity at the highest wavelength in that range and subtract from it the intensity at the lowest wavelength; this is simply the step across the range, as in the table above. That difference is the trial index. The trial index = -1.2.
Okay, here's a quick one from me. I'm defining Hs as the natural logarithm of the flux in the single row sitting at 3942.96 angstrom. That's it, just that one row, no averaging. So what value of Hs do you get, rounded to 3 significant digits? 2.33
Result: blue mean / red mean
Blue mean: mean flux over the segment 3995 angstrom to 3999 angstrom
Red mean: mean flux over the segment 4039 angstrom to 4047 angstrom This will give 1.19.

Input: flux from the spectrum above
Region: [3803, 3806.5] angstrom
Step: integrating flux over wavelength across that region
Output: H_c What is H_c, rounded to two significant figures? 41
